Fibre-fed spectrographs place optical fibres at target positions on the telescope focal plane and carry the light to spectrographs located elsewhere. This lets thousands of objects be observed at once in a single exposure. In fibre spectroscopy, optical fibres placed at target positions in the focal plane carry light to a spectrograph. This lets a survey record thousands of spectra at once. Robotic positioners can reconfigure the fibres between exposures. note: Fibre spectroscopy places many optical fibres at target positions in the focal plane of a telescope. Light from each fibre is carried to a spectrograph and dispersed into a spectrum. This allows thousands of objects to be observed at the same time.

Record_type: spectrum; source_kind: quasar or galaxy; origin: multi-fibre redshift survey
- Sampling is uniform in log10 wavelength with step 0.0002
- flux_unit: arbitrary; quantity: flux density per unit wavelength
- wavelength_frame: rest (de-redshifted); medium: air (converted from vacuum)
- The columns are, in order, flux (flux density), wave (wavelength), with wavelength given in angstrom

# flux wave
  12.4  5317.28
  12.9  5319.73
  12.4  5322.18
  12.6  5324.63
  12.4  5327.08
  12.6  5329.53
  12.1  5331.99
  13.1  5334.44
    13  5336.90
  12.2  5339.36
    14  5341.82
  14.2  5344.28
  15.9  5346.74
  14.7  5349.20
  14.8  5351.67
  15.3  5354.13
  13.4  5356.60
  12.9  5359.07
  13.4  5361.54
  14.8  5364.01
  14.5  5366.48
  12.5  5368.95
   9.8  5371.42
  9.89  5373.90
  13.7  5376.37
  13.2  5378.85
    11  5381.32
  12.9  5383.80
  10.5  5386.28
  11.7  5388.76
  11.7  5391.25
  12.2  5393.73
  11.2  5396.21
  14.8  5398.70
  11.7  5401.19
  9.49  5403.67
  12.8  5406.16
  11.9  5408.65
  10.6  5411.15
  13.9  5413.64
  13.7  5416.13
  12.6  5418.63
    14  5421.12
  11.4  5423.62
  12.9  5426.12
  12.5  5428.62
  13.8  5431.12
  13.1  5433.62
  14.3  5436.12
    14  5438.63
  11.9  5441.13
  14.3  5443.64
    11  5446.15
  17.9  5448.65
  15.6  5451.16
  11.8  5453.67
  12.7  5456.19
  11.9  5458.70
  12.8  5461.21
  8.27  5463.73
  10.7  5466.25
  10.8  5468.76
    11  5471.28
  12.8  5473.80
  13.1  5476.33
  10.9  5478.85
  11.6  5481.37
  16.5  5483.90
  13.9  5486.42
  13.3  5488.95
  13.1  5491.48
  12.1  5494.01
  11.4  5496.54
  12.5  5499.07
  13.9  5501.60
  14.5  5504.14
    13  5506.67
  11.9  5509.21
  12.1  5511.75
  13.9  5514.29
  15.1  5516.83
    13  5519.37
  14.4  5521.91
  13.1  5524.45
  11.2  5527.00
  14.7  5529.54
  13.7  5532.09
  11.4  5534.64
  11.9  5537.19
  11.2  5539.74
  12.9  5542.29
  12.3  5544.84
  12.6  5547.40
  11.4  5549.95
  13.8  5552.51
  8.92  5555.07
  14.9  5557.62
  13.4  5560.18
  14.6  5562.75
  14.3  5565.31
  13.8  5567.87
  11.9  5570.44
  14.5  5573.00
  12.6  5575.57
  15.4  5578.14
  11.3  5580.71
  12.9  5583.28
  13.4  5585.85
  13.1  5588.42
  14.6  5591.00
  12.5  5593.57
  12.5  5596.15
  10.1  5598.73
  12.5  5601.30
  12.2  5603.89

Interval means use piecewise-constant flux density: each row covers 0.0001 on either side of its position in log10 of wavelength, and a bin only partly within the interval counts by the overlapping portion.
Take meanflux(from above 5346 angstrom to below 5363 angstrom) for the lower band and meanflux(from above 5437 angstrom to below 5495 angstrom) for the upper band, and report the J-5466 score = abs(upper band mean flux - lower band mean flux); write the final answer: 1.6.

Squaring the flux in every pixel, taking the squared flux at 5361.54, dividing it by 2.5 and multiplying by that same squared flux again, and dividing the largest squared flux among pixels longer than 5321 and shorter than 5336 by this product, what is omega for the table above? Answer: 0.013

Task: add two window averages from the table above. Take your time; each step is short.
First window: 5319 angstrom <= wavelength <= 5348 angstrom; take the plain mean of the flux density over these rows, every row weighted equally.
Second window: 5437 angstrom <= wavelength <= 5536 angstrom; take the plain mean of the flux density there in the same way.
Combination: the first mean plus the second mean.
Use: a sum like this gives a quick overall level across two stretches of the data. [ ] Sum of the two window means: 26.0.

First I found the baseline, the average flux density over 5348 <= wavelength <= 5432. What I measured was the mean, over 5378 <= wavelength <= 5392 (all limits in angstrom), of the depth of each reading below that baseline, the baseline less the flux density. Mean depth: 0.8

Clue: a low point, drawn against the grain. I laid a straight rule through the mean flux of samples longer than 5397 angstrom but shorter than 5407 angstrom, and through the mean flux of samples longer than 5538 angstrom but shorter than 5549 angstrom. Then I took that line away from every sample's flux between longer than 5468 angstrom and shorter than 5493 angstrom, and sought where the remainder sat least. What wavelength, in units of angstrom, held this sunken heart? 5468.76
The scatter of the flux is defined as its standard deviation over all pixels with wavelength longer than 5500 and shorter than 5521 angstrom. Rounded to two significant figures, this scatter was 1.1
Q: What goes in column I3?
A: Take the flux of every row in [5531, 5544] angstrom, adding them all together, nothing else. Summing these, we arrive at 61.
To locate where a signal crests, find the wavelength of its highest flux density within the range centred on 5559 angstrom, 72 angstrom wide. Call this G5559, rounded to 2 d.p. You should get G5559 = 5578.14 angstrom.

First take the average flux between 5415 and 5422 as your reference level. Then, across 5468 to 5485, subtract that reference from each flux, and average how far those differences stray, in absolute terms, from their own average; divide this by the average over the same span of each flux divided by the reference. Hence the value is 1.6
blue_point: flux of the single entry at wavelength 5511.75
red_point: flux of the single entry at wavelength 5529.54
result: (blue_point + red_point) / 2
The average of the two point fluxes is 13.4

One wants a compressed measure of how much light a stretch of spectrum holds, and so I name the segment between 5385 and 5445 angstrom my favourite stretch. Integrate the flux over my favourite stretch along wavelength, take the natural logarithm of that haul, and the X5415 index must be 6.62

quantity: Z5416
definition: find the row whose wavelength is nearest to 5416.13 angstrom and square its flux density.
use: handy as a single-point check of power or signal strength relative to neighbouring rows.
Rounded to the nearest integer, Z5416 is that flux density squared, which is 188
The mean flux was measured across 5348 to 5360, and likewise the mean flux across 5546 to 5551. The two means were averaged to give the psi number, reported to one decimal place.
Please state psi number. 13.1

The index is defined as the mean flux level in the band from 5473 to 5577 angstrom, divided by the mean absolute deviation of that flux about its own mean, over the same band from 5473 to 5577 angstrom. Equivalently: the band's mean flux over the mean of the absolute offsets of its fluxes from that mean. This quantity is 11.6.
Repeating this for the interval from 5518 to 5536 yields 12.7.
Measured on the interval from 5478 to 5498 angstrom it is 9.5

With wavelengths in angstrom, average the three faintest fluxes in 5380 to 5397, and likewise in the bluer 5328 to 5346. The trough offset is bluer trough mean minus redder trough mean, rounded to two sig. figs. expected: 1.4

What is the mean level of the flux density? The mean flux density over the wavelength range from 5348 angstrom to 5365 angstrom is 14.2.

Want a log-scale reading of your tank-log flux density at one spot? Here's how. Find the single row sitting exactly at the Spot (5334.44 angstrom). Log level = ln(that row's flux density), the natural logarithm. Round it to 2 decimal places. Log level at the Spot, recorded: 2.57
